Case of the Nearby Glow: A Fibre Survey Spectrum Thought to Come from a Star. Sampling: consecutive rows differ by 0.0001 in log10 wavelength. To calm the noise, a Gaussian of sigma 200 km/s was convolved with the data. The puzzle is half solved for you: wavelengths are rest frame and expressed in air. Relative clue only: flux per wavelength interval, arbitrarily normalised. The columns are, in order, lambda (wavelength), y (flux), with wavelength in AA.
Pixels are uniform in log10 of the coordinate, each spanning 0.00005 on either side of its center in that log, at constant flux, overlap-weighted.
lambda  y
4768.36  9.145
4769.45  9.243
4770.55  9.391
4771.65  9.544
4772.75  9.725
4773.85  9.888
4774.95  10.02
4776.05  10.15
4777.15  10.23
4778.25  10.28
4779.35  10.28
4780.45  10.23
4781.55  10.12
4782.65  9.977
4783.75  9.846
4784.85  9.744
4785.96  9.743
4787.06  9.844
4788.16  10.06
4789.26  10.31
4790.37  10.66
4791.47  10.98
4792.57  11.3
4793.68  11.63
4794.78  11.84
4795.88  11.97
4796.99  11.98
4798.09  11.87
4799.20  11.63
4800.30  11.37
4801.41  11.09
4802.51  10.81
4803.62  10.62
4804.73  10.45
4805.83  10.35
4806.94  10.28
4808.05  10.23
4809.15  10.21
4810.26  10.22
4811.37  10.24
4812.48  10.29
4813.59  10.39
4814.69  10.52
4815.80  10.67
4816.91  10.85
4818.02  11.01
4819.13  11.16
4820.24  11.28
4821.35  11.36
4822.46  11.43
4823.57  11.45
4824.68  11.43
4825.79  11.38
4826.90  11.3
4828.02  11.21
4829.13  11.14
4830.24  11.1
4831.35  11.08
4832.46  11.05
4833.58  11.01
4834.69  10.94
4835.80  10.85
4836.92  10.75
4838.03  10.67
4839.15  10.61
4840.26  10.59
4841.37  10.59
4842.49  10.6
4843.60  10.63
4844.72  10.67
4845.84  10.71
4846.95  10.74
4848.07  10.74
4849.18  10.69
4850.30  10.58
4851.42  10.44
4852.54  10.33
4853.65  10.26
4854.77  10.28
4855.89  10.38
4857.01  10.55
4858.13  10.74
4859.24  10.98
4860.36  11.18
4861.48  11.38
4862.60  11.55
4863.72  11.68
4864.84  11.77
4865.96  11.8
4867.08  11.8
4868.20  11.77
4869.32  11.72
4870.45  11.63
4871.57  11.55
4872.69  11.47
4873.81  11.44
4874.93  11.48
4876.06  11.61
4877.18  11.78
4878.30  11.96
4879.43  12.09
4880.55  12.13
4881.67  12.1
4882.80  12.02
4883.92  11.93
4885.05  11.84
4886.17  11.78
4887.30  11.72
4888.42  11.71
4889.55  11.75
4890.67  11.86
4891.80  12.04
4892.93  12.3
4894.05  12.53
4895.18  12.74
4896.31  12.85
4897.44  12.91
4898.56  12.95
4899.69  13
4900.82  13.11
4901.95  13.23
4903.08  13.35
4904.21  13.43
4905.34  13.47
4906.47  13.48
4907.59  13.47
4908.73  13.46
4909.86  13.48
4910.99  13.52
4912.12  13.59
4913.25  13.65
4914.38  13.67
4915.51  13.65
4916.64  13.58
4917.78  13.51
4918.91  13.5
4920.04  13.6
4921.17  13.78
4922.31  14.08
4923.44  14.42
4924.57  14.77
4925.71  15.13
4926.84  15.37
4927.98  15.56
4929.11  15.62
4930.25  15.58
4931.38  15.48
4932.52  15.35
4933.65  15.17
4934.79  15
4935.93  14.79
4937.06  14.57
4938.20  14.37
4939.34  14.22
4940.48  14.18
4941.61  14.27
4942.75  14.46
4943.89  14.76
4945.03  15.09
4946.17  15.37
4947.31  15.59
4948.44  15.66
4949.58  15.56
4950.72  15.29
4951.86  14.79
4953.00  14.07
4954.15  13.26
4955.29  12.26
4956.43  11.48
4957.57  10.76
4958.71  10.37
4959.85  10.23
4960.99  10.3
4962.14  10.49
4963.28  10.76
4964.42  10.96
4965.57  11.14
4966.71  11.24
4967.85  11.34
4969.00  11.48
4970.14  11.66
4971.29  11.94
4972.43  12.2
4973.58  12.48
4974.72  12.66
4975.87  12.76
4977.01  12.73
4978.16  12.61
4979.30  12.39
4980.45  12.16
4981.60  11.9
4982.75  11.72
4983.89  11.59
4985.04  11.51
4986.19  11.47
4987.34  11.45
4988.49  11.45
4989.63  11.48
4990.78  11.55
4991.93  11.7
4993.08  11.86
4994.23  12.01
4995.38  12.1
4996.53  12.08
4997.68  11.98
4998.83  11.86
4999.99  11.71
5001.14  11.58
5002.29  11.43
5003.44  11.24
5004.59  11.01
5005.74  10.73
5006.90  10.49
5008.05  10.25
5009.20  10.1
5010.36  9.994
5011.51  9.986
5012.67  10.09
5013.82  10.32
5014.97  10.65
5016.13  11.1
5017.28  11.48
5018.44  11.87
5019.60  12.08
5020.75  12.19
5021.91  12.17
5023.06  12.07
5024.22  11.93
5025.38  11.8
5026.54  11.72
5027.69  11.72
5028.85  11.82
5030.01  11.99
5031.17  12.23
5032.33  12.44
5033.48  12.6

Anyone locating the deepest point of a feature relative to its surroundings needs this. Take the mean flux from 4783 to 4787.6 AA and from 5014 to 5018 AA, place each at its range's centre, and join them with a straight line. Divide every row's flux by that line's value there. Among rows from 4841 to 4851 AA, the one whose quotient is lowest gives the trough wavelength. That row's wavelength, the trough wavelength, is 4850.30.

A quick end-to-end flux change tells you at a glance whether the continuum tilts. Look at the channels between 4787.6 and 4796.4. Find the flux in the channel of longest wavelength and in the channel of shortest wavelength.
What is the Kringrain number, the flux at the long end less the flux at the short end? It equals 1.9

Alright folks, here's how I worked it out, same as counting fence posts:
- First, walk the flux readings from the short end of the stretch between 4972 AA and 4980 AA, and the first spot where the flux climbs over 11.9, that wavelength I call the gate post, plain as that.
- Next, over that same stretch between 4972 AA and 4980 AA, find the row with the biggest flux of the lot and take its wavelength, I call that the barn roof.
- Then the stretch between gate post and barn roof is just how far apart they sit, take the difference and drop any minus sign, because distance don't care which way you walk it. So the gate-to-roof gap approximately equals 3.4 AA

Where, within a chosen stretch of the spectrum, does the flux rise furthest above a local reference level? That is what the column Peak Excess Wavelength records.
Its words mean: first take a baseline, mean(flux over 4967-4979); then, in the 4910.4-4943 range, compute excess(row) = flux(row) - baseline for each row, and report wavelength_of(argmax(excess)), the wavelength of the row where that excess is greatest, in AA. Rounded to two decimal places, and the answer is 4929.11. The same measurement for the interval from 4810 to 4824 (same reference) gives 4823.57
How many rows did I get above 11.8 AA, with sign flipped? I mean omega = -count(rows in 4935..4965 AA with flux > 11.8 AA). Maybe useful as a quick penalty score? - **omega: -18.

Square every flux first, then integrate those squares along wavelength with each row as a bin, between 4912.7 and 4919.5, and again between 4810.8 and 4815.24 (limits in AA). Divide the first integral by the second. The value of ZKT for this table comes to 2.6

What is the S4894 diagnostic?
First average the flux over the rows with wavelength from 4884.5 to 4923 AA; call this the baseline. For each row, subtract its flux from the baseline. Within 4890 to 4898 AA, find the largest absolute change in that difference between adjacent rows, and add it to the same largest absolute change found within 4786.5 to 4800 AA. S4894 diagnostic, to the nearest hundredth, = 0.61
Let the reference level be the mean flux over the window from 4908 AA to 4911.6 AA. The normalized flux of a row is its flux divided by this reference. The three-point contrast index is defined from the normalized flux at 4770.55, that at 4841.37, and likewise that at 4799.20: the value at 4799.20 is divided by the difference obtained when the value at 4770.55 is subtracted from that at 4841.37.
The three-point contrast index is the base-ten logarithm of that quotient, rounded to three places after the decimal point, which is 0.987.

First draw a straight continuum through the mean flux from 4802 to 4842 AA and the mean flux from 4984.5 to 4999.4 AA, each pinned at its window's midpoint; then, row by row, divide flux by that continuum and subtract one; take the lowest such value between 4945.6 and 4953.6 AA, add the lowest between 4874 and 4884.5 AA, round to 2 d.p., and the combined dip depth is 0.25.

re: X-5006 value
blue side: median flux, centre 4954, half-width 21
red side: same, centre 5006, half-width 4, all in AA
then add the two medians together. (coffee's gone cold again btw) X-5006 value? 24.0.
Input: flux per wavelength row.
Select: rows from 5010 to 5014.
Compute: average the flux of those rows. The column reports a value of 10.1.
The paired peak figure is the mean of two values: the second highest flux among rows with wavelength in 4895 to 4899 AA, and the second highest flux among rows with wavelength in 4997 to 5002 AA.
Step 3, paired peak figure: 12.4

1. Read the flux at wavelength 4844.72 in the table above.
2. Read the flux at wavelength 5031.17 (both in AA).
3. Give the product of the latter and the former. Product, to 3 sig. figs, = 130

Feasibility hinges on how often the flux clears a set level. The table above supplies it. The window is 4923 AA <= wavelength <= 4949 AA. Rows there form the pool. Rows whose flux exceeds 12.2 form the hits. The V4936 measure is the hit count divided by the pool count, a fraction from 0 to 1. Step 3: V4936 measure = 1.0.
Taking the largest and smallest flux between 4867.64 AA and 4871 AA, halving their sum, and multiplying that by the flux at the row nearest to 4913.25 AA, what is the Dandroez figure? 160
